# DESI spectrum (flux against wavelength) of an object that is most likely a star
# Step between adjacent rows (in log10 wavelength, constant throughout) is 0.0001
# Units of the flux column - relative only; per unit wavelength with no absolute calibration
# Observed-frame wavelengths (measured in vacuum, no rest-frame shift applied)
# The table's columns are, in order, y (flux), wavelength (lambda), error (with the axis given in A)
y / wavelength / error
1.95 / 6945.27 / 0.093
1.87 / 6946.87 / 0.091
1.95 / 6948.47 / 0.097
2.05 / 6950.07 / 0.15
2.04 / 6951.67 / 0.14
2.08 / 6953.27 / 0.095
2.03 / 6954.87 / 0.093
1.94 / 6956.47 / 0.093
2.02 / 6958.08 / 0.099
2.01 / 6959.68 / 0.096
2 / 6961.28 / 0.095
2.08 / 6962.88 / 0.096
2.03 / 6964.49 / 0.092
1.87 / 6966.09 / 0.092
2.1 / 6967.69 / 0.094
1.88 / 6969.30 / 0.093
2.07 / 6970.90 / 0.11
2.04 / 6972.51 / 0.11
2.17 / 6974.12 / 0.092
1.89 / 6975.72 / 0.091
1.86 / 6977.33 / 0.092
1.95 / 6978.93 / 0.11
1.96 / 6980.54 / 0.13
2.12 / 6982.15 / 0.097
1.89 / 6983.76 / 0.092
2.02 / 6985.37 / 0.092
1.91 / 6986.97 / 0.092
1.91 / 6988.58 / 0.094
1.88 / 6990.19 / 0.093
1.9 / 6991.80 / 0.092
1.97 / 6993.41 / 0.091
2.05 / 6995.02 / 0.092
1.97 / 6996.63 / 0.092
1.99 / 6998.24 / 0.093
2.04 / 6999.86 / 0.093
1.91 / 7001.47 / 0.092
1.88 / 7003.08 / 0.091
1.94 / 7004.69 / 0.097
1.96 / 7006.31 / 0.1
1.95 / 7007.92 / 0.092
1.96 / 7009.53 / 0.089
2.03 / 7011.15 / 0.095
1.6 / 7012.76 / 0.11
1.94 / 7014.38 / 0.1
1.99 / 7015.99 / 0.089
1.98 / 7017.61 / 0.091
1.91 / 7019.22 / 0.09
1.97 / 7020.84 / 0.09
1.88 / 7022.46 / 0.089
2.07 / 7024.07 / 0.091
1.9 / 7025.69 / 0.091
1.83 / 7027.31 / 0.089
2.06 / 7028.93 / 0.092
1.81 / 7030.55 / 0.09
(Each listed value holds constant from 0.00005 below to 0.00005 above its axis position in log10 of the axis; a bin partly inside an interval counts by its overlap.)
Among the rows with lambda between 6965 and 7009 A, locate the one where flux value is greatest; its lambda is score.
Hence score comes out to 6974.12 A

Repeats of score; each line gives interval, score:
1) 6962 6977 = 6974.12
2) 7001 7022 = 7011.15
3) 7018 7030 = 7024.07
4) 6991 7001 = 6995.02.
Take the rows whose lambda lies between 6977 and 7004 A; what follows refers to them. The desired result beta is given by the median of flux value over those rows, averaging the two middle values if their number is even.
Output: 1.95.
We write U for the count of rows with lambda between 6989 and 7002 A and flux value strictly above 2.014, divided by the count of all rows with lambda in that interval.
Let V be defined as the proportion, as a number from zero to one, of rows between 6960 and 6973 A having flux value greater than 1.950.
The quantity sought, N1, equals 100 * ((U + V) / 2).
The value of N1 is 50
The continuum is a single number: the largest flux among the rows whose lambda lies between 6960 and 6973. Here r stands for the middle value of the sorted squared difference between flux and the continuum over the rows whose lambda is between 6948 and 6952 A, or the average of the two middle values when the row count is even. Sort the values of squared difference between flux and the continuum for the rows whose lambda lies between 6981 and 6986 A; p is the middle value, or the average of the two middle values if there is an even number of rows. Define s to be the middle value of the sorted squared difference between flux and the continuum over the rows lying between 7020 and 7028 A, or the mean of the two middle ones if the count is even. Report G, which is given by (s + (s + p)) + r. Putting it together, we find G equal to 0.090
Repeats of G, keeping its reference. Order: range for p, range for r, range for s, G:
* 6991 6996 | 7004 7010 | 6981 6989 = 0.110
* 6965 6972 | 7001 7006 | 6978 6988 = 0.103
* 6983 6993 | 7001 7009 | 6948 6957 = 0.072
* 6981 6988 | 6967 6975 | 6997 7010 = 0.067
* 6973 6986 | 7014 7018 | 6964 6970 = 0.089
